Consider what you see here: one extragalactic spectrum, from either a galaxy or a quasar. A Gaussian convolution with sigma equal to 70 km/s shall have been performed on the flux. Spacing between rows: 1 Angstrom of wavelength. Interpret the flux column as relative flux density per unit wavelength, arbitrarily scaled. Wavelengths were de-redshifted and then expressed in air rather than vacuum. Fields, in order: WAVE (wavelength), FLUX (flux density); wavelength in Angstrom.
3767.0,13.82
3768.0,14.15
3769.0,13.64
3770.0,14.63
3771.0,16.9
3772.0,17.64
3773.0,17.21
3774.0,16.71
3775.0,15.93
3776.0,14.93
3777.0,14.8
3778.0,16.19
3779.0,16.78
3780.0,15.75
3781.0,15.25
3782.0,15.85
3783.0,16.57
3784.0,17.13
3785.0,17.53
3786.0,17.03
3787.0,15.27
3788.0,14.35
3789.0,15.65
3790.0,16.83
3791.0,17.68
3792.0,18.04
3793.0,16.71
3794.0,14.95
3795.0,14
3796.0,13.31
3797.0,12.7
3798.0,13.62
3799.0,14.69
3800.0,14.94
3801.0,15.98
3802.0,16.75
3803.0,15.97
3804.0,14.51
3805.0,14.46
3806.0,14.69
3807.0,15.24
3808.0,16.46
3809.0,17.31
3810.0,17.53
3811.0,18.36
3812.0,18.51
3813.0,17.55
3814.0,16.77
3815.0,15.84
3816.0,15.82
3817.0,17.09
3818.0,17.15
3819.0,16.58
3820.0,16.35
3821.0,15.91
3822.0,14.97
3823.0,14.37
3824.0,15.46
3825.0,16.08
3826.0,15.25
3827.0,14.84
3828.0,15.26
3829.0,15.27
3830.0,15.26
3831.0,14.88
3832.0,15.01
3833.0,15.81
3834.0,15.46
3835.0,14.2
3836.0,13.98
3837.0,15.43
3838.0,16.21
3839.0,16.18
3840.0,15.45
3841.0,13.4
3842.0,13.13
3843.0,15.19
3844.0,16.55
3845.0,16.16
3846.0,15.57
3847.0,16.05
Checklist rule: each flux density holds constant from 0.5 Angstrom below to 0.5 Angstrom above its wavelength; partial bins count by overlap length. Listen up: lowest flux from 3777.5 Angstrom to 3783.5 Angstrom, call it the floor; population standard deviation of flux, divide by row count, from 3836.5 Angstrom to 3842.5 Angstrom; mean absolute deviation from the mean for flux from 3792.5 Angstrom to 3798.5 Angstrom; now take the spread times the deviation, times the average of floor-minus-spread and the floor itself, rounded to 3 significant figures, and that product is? 19.6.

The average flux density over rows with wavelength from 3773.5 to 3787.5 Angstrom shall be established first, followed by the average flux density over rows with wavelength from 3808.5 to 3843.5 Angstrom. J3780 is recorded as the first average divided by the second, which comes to 1.02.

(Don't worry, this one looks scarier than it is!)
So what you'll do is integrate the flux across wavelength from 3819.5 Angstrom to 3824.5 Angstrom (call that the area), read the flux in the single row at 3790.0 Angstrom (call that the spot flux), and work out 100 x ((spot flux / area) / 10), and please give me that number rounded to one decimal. 2.2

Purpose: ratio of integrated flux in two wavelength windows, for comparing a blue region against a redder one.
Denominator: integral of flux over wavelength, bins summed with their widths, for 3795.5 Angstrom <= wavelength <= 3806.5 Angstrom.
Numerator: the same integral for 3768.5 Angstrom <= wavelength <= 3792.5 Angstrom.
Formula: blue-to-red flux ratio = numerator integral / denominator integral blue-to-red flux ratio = 2.4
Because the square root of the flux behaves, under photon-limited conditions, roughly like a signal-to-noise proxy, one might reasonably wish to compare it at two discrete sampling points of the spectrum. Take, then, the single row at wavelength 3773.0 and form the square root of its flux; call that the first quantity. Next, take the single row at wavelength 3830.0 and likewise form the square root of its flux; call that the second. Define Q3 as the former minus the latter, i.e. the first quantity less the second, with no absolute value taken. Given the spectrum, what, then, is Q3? 0.2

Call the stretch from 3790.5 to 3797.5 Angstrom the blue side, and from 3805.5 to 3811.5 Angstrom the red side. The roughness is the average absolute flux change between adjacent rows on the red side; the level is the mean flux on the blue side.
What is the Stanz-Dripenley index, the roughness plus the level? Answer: 16.1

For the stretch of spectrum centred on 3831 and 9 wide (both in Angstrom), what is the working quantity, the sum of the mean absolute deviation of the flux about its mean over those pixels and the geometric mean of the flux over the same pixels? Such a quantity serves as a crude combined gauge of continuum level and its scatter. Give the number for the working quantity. 15.4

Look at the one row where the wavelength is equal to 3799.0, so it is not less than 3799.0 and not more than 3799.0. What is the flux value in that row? 14.69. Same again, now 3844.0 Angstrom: 16.55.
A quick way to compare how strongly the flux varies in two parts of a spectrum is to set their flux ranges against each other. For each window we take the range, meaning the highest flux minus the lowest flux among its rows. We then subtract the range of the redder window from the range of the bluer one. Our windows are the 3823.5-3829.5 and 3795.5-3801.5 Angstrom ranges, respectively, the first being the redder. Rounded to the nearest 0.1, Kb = 2.0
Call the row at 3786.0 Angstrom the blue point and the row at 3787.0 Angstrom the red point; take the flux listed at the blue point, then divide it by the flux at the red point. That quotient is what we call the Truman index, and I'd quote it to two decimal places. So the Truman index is 1.12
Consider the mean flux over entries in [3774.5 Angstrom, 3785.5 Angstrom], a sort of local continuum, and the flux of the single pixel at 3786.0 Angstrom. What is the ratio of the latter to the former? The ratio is 1.06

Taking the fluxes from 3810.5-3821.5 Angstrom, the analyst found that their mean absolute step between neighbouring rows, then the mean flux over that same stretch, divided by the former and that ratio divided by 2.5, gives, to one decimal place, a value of 12.5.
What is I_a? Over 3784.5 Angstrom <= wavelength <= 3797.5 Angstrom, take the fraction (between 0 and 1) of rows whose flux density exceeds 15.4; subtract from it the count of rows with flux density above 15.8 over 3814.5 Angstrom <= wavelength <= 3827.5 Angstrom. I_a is -7.5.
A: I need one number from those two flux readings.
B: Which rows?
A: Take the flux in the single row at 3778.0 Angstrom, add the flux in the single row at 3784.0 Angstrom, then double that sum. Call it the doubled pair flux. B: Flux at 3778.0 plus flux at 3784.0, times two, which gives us 66.6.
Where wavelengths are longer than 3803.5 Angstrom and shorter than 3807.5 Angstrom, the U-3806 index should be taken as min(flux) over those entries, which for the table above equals 14.46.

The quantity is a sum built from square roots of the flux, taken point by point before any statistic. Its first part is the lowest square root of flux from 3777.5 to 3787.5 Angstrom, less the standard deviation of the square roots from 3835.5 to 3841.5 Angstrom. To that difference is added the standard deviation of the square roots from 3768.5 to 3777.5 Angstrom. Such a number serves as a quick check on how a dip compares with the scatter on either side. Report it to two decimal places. 3.93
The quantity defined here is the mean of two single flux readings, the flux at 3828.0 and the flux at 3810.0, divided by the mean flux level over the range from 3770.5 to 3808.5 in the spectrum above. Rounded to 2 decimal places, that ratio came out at 1.04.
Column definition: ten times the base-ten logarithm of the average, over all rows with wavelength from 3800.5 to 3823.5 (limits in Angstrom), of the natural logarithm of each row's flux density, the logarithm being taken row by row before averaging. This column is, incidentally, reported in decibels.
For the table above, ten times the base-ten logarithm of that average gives 4.45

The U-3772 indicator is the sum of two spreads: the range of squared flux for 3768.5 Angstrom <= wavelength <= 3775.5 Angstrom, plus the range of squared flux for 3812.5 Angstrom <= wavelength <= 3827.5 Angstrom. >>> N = 227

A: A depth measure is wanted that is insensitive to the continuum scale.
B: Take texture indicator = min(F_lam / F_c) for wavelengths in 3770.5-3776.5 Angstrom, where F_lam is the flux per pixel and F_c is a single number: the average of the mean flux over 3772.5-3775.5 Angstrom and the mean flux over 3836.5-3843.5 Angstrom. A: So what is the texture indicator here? 0.94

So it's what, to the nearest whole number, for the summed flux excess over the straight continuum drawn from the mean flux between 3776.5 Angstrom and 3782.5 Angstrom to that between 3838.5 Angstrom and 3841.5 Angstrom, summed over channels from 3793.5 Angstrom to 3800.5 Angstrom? -11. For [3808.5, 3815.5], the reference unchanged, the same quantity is 14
